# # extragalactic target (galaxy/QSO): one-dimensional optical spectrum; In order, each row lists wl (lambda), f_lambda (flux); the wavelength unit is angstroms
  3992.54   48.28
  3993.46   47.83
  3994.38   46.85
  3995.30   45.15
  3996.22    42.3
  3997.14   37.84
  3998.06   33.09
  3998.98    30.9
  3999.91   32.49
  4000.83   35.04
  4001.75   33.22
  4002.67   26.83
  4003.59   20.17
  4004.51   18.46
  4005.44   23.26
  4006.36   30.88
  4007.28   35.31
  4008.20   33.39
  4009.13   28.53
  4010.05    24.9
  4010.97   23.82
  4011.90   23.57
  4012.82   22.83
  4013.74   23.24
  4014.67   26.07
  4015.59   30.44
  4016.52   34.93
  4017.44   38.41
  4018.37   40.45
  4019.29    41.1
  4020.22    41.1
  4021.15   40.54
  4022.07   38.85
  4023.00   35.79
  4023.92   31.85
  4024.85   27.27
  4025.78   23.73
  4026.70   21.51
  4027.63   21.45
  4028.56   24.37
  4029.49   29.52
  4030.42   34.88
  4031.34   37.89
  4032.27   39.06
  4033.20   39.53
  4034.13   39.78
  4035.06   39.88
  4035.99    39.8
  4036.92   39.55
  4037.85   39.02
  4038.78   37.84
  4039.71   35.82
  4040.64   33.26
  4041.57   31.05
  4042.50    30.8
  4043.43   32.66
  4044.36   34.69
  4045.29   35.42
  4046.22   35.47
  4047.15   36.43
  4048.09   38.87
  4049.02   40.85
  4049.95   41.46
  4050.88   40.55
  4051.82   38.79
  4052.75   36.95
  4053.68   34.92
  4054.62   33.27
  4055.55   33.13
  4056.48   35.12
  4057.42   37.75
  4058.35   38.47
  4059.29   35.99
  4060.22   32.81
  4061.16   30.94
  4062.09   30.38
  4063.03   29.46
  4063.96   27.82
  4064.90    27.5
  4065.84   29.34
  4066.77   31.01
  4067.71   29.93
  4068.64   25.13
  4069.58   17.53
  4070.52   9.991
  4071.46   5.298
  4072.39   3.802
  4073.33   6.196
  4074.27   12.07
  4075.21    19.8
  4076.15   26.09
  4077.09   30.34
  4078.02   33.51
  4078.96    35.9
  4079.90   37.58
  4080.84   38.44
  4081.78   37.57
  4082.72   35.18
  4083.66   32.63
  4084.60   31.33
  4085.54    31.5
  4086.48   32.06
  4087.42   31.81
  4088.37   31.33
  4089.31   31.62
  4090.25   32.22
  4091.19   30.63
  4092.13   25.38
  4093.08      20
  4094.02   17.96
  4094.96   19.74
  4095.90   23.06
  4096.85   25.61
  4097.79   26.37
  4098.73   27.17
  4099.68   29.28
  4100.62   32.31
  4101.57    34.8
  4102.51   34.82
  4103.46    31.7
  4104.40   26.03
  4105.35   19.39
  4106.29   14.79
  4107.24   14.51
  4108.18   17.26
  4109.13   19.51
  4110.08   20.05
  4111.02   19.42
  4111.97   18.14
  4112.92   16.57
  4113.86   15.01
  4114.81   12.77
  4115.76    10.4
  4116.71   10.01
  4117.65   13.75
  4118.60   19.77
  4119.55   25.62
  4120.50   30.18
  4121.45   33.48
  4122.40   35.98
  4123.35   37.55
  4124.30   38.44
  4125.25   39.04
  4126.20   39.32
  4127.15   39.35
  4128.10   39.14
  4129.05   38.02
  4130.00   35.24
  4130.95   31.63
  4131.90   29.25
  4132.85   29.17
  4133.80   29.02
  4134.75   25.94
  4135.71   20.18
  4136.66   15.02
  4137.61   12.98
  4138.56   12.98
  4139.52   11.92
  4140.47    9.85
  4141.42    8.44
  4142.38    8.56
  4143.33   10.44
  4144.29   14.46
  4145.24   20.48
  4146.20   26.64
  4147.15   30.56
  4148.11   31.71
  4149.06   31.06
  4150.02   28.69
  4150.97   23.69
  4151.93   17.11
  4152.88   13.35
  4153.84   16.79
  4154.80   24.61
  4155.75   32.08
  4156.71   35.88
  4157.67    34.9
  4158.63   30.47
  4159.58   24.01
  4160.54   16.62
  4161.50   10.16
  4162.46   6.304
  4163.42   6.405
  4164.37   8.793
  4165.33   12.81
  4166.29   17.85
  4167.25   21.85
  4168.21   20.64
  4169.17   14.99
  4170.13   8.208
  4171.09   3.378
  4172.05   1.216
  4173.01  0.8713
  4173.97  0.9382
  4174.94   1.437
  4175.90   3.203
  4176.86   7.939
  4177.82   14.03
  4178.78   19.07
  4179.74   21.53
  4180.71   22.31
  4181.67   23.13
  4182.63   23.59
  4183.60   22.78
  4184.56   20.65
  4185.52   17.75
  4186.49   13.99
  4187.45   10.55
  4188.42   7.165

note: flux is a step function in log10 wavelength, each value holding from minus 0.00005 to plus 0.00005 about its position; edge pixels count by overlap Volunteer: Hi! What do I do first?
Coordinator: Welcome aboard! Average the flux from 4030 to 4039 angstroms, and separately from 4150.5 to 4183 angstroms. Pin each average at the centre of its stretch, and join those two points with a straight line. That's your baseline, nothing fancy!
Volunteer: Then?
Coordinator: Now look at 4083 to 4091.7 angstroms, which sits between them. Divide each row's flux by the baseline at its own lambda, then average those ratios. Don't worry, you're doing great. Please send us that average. 1.07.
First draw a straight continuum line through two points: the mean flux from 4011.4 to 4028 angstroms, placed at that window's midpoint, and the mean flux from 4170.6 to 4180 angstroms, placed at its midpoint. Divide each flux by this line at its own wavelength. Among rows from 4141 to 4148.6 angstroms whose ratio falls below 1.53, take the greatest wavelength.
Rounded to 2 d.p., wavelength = 4144.29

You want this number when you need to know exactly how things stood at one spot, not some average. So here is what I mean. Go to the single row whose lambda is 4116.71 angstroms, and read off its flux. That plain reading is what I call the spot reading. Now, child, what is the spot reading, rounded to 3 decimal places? 10.010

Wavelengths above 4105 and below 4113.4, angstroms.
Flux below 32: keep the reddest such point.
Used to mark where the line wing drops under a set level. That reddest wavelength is 4112.92 angstroms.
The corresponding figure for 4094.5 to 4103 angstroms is 4099.68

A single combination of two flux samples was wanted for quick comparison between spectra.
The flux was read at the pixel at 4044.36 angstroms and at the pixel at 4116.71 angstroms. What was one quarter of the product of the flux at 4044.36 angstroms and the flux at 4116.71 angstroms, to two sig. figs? 87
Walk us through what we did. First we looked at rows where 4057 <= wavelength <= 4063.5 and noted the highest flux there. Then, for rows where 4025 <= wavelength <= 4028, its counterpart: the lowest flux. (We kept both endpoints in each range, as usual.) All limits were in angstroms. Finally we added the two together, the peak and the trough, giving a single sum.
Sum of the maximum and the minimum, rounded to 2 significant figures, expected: 60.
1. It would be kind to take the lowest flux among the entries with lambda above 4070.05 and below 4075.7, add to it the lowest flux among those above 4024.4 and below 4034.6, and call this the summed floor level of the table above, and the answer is 25.3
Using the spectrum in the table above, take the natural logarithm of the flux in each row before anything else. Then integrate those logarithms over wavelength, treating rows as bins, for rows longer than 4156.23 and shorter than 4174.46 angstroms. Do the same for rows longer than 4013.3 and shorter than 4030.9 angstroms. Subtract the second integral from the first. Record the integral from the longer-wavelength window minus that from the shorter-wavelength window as -19.9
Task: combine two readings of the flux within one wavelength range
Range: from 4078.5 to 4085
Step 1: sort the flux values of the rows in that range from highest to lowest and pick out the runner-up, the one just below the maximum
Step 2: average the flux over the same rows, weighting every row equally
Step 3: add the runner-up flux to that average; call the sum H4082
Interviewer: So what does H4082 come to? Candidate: 73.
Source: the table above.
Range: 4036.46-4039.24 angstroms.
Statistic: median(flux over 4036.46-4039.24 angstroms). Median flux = 39.0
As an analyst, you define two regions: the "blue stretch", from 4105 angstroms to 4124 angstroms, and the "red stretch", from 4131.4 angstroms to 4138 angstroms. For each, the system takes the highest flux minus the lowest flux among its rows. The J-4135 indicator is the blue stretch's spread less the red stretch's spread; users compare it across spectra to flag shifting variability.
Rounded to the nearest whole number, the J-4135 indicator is 11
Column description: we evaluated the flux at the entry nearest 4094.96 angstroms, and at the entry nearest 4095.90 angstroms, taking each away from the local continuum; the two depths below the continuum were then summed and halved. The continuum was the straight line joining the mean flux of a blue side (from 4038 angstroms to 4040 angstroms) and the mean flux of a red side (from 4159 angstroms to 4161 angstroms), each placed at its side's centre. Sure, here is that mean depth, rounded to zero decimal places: 8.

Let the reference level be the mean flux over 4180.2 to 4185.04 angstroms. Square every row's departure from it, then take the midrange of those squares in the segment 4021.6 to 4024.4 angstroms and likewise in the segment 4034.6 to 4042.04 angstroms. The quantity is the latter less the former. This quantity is 10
